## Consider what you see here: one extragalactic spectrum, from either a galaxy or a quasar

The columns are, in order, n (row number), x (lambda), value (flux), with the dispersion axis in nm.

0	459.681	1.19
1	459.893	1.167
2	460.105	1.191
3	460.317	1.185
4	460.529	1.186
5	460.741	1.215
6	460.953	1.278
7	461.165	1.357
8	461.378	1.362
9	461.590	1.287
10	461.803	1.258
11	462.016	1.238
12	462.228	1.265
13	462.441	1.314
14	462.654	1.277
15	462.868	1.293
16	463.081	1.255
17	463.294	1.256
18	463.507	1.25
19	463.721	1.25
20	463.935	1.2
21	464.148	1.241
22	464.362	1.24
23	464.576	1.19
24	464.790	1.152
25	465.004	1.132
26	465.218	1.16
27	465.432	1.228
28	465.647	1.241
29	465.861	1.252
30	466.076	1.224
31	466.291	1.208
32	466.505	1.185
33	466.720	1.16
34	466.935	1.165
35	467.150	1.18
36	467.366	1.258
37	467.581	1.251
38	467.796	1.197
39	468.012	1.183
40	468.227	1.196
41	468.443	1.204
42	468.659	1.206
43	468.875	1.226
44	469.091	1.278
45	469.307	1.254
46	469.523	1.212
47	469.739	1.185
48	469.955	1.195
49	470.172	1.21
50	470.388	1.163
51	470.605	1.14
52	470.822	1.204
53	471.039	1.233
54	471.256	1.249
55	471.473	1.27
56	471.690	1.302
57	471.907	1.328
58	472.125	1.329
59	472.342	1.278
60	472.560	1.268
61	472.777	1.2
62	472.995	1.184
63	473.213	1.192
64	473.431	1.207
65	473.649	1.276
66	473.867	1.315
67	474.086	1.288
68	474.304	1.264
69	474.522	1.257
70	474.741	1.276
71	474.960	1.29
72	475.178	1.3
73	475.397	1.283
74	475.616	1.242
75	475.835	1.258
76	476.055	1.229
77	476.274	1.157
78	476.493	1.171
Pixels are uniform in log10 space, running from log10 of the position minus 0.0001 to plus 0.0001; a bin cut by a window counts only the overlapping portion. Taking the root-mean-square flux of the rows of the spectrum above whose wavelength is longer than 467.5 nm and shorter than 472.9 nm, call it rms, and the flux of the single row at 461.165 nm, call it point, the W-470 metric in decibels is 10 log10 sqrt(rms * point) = 1.11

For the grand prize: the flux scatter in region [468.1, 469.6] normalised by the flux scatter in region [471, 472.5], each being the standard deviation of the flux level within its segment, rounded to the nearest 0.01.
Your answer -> 0.81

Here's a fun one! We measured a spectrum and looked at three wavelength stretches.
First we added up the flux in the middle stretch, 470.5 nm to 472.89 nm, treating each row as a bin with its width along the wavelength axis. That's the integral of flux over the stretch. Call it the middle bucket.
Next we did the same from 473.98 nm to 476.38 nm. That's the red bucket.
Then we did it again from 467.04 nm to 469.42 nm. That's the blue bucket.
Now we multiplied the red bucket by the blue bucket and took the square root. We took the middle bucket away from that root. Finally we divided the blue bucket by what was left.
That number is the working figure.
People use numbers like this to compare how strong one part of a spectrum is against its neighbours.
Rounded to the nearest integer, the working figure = -81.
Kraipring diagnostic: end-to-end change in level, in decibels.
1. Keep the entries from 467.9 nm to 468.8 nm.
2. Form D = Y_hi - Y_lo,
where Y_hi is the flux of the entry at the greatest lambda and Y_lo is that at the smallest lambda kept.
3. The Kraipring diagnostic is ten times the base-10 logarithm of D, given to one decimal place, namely -16.4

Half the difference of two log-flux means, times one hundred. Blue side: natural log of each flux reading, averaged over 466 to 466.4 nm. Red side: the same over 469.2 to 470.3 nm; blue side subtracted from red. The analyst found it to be -0.2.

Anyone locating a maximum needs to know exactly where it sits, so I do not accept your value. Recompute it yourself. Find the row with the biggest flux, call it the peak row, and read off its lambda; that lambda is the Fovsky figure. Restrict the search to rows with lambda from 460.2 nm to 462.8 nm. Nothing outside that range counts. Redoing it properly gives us 461.378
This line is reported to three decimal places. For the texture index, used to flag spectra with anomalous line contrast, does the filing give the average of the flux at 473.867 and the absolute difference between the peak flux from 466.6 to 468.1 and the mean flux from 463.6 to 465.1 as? 0.686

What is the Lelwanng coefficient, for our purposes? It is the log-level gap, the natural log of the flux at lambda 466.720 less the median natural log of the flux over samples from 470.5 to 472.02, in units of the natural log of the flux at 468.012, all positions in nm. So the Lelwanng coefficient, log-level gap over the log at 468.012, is -0.44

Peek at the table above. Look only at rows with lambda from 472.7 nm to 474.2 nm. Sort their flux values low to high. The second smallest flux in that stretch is 1.192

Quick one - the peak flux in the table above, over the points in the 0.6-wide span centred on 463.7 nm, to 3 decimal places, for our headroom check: 1.250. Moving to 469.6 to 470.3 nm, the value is 1.210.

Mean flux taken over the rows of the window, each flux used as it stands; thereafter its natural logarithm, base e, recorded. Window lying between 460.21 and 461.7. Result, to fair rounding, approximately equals 0.24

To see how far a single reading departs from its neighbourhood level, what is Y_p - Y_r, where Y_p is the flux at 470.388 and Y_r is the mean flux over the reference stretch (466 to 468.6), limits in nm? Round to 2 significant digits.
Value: -0.038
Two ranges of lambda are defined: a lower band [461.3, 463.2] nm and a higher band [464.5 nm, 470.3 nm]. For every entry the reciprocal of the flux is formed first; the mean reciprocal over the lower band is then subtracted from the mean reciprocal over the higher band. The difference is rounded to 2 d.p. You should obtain 0.05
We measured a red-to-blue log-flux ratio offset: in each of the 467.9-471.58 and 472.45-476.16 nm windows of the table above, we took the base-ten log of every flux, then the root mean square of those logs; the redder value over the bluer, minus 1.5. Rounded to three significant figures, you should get -0.324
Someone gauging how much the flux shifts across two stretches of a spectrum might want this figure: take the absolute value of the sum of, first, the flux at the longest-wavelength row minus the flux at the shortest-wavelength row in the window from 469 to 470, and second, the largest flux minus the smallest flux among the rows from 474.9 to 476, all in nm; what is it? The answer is 0.025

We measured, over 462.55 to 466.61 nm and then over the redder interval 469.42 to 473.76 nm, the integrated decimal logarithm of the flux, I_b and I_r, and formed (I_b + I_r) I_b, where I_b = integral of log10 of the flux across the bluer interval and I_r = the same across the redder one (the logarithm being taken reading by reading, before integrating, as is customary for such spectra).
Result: 0.26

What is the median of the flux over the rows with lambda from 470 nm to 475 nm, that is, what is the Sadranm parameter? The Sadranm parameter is 1.264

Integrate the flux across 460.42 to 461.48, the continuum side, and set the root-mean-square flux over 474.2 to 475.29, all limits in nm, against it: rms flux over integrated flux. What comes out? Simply 0.94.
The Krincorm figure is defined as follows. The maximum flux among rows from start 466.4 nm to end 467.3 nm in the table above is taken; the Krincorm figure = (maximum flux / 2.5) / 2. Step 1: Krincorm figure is 0.237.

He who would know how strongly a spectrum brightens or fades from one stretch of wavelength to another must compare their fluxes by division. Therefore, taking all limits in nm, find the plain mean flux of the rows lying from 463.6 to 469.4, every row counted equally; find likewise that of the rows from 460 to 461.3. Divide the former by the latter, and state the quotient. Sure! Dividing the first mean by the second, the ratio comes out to 0.98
